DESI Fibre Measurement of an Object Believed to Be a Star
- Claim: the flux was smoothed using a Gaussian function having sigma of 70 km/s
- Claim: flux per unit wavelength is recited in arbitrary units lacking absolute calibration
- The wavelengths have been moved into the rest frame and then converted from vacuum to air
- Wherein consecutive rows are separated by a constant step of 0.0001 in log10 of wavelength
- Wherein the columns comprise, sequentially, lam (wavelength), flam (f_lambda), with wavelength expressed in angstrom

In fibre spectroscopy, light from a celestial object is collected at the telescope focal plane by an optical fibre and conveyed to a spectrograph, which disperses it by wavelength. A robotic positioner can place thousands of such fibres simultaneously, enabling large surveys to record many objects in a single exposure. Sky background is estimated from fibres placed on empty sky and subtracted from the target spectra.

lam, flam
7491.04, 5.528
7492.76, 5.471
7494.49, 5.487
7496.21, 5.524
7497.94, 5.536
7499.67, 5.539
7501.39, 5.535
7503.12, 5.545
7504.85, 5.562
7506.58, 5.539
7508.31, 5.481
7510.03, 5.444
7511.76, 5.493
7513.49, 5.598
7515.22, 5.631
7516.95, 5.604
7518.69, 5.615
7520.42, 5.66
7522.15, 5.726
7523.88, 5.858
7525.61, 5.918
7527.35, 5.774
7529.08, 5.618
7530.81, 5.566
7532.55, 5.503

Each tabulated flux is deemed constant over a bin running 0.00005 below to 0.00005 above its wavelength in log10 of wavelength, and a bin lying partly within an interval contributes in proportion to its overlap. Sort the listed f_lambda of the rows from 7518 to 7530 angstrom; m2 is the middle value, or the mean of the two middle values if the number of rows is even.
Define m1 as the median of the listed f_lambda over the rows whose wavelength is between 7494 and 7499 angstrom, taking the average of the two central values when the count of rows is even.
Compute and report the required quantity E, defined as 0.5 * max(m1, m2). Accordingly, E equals 2.86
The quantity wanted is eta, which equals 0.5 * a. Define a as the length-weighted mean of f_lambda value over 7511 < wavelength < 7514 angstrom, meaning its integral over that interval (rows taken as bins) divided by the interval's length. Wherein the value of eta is 2.77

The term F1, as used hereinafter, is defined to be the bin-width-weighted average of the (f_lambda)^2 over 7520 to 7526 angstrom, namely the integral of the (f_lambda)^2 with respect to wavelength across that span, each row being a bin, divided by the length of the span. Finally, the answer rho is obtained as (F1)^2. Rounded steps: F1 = 33.6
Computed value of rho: 1127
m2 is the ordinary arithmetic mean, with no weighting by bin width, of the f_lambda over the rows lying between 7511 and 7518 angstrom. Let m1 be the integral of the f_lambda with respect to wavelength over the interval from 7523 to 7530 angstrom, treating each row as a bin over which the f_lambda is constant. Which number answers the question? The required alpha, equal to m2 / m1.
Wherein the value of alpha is 0.138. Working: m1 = 40.6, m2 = 5.58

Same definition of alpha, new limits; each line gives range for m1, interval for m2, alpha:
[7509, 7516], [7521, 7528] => 0.150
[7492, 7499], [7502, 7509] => 0.144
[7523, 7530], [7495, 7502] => 0.136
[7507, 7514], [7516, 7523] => 0.147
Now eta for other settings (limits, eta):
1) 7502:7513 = 2.76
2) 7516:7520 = 2.80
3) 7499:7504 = 2.77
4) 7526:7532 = 2.83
